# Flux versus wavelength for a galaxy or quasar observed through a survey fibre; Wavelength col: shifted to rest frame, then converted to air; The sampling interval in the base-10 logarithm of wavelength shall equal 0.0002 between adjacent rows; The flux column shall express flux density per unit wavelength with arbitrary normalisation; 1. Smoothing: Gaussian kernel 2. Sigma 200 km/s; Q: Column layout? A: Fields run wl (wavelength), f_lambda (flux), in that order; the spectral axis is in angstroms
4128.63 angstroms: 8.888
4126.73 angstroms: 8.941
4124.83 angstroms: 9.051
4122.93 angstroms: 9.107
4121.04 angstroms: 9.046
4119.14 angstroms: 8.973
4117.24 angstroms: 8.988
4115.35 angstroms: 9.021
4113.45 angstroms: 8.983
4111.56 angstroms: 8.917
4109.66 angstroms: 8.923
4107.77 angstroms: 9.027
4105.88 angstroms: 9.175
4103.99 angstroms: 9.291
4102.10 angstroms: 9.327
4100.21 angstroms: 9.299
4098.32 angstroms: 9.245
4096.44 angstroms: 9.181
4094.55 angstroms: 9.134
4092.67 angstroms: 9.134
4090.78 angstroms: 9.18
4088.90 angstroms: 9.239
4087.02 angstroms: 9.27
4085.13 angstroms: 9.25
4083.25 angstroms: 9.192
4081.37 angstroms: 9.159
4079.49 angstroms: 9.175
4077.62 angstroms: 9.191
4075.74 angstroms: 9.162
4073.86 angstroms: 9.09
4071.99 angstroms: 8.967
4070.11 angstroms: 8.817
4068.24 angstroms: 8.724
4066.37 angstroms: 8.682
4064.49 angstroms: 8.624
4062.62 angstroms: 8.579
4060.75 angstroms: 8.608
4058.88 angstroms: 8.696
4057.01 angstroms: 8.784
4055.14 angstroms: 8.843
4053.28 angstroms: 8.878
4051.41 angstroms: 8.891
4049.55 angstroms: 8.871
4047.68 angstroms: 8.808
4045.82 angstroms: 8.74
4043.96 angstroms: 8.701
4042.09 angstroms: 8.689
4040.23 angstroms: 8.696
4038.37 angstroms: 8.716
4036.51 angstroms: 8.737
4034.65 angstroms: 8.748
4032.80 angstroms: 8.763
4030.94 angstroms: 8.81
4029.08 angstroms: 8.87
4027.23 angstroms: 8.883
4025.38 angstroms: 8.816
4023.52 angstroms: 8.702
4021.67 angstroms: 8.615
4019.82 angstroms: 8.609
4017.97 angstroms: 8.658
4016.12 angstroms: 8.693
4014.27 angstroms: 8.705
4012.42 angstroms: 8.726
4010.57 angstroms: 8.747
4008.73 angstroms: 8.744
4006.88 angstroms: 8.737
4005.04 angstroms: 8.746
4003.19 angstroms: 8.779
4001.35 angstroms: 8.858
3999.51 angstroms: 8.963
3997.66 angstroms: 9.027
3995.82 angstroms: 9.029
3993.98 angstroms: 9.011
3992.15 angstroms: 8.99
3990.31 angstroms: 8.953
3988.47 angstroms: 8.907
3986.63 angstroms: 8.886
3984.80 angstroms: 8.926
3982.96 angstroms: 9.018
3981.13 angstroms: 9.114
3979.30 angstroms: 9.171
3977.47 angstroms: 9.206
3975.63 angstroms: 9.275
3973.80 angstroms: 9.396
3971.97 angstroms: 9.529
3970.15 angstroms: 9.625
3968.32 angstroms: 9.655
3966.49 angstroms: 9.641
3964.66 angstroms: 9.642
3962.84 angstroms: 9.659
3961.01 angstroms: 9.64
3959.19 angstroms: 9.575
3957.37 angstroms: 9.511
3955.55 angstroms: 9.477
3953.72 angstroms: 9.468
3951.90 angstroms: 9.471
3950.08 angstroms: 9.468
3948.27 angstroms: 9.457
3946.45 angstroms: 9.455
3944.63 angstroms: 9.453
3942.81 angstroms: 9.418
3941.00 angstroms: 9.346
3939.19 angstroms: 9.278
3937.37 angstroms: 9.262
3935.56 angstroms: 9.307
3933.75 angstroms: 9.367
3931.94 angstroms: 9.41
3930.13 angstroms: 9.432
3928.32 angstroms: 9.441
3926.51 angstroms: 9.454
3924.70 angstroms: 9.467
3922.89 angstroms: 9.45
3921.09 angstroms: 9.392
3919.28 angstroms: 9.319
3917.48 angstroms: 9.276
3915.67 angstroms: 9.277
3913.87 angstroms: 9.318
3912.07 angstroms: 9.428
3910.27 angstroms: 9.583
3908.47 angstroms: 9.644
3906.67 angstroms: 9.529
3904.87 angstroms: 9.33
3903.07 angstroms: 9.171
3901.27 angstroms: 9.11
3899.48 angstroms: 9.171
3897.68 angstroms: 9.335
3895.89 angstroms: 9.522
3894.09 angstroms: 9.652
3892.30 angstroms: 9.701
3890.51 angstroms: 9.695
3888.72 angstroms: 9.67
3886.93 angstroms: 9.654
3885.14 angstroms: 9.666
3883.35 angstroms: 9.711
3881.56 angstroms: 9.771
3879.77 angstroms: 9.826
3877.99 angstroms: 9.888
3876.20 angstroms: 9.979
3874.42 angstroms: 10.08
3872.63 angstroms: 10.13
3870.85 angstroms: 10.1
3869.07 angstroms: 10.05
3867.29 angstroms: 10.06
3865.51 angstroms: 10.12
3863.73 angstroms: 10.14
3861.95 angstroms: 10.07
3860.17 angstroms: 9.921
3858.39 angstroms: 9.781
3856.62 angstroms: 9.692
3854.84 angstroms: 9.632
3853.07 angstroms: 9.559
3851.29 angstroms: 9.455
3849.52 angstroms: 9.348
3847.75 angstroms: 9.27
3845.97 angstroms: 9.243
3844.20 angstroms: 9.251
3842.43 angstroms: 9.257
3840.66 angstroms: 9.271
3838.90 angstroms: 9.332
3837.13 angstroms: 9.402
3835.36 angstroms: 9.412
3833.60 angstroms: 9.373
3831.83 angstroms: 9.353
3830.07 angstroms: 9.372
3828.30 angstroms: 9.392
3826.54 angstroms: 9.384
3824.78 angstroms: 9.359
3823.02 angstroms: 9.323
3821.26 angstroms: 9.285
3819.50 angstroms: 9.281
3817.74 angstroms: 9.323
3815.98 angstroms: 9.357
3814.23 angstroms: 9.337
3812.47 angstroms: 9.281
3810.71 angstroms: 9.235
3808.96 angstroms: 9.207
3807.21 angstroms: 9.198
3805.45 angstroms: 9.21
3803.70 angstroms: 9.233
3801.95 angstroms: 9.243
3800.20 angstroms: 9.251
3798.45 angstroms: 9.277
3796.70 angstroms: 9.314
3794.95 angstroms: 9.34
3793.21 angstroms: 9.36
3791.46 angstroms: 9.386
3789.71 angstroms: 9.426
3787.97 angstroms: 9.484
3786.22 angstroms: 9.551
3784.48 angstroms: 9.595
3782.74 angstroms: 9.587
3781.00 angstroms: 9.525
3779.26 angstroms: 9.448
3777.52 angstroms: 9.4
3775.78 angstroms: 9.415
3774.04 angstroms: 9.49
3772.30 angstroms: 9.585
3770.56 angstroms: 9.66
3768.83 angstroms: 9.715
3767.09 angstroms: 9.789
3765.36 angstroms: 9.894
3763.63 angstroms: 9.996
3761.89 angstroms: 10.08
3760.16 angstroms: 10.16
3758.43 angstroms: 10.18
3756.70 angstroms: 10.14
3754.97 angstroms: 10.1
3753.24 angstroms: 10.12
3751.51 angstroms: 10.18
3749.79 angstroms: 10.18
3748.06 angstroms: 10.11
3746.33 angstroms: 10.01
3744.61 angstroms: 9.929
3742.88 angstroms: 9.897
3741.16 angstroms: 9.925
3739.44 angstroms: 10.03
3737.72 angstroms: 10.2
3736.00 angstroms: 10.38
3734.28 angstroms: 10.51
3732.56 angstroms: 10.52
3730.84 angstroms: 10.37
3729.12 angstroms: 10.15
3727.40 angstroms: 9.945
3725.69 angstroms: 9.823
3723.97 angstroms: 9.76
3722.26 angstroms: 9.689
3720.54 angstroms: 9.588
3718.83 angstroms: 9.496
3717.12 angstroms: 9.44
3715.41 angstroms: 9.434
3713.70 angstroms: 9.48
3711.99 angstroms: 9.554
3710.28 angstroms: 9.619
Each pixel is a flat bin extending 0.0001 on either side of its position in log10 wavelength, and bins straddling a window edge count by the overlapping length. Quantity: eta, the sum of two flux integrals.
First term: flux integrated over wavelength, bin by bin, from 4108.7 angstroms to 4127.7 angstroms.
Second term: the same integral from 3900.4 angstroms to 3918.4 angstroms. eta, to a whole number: 339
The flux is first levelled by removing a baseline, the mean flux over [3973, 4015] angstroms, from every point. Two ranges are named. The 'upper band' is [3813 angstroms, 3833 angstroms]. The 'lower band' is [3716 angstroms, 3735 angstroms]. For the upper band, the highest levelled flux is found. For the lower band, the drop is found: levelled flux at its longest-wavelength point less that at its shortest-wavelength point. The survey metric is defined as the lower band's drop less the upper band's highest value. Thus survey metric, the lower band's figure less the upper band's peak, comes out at 0.6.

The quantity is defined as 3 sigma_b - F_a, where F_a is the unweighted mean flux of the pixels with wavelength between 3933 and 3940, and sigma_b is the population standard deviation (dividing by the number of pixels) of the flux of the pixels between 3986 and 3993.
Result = -9.2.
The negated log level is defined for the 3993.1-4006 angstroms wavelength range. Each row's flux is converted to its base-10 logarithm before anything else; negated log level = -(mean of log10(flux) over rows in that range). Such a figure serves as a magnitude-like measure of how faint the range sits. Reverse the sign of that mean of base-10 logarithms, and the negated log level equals -0.950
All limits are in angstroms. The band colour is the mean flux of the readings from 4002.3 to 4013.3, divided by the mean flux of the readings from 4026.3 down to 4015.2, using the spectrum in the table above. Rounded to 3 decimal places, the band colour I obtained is 1.007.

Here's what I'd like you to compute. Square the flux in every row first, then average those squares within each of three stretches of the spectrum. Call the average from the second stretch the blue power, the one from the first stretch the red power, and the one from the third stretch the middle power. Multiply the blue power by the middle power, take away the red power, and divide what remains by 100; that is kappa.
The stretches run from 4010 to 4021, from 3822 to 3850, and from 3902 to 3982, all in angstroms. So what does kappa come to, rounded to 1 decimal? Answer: 76.7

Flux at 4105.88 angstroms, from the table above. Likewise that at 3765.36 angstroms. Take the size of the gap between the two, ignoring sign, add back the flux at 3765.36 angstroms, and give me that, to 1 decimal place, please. 10.6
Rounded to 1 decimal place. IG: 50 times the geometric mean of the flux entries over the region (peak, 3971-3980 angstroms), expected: 465.7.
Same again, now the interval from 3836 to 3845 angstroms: 465.1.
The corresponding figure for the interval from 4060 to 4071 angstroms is 433.6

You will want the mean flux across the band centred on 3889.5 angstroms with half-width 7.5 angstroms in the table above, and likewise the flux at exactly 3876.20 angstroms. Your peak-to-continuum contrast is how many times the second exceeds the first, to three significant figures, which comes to 1.03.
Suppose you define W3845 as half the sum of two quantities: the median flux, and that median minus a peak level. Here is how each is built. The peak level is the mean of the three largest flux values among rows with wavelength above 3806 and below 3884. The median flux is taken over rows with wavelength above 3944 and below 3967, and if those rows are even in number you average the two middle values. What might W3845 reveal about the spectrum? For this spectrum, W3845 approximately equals 4.4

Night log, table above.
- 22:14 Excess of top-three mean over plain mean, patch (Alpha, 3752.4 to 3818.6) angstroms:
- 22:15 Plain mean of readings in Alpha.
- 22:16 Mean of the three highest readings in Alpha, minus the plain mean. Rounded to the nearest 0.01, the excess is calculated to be 0.61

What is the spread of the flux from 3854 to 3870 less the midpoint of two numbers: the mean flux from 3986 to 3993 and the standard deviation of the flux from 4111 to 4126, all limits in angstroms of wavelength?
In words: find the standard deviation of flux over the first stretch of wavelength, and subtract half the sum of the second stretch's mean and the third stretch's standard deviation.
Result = -4.3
